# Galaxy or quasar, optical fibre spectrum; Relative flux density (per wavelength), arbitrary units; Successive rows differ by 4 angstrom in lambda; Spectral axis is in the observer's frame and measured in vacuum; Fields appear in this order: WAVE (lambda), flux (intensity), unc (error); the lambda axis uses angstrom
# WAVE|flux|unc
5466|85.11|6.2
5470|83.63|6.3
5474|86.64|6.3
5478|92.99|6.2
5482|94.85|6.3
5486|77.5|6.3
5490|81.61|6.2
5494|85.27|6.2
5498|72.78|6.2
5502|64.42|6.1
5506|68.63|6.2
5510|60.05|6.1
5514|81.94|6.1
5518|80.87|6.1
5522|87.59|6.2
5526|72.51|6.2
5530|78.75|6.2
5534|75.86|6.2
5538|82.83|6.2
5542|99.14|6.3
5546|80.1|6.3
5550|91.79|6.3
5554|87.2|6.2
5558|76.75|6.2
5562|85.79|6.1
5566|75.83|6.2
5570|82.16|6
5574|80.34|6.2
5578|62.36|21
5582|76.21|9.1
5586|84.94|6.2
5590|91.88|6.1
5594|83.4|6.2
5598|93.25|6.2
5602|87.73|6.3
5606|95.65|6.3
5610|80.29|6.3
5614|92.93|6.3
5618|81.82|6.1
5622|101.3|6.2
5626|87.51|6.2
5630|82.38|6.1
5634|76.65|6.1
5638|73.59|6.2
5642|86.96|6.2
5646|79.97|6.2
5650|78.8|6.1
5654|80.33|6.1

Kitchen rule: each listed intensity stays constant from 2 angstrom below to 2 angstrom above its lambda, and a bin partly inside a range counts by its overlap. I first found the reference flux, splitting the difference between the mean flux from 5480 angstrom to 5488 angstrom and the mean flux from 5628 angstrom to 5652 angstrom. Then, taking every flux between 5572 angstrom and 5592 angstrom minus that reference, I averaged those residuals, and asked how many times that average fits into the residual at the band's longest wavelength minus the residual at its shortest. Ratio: -3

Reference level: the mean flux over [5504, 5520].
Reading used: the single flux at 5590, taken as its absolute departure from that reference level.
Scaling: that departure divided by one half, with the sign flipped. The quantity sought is -38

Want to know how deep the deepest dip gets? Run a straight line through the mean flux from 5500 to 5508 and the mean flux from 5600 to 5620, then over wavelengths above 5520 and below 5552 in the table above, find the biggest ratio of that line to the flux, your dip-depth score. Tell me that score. 0.98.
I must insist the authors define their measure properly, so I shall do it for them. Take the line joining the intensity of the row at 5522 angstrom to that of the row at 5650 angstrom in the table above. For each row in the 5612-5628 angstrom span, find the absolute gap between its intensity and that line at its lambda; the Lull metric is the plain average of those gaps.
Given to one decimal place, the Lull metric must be 10.0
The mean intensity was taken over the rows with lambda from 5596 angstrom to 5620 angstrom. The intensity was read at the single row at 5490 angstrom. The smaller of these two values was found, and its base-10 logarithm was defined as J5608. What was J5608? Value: 1.91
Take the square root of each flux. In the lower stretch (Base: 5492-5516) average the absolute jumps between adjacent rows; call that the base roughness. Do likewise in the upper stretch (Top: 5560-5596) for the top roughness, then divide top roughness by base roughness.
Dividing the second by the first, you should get 0.80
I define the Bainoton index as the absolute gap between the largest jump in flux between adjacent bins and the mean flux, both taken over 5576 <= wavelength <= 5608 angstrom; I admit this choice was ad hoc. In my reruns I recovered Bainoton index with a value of 71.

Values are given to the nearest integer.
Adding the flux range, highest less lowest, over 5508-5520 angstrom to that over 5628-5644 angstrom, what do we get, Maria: 35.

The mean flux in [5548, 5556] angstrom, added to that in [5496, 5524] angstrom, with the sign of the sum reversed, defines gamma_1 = -163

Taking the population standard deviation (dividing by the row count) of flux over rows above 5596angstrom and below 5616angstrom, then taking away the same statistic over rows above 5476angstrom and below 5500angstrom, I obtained -2.4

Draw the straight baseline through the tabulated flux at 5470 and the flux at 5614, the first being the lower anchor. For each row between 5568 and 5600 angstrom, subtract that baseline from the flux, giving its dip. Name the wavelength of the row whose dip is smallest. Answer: 5578 angstrom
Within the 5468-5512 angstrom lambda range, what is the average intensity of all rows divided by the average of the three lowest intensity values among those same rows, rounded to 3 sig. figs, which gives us 1.23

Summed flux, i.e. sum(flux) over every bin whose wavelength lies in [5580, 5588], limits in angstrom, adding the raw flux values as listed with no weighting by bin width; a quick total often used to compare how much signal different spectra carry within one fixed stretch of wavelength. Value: 161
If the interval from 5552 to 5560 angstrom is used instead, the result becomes 164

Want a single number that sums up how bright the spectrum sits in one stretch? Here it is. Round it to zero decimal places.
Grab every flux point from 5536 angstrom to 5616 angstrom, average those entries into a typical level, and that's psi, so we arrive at 85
